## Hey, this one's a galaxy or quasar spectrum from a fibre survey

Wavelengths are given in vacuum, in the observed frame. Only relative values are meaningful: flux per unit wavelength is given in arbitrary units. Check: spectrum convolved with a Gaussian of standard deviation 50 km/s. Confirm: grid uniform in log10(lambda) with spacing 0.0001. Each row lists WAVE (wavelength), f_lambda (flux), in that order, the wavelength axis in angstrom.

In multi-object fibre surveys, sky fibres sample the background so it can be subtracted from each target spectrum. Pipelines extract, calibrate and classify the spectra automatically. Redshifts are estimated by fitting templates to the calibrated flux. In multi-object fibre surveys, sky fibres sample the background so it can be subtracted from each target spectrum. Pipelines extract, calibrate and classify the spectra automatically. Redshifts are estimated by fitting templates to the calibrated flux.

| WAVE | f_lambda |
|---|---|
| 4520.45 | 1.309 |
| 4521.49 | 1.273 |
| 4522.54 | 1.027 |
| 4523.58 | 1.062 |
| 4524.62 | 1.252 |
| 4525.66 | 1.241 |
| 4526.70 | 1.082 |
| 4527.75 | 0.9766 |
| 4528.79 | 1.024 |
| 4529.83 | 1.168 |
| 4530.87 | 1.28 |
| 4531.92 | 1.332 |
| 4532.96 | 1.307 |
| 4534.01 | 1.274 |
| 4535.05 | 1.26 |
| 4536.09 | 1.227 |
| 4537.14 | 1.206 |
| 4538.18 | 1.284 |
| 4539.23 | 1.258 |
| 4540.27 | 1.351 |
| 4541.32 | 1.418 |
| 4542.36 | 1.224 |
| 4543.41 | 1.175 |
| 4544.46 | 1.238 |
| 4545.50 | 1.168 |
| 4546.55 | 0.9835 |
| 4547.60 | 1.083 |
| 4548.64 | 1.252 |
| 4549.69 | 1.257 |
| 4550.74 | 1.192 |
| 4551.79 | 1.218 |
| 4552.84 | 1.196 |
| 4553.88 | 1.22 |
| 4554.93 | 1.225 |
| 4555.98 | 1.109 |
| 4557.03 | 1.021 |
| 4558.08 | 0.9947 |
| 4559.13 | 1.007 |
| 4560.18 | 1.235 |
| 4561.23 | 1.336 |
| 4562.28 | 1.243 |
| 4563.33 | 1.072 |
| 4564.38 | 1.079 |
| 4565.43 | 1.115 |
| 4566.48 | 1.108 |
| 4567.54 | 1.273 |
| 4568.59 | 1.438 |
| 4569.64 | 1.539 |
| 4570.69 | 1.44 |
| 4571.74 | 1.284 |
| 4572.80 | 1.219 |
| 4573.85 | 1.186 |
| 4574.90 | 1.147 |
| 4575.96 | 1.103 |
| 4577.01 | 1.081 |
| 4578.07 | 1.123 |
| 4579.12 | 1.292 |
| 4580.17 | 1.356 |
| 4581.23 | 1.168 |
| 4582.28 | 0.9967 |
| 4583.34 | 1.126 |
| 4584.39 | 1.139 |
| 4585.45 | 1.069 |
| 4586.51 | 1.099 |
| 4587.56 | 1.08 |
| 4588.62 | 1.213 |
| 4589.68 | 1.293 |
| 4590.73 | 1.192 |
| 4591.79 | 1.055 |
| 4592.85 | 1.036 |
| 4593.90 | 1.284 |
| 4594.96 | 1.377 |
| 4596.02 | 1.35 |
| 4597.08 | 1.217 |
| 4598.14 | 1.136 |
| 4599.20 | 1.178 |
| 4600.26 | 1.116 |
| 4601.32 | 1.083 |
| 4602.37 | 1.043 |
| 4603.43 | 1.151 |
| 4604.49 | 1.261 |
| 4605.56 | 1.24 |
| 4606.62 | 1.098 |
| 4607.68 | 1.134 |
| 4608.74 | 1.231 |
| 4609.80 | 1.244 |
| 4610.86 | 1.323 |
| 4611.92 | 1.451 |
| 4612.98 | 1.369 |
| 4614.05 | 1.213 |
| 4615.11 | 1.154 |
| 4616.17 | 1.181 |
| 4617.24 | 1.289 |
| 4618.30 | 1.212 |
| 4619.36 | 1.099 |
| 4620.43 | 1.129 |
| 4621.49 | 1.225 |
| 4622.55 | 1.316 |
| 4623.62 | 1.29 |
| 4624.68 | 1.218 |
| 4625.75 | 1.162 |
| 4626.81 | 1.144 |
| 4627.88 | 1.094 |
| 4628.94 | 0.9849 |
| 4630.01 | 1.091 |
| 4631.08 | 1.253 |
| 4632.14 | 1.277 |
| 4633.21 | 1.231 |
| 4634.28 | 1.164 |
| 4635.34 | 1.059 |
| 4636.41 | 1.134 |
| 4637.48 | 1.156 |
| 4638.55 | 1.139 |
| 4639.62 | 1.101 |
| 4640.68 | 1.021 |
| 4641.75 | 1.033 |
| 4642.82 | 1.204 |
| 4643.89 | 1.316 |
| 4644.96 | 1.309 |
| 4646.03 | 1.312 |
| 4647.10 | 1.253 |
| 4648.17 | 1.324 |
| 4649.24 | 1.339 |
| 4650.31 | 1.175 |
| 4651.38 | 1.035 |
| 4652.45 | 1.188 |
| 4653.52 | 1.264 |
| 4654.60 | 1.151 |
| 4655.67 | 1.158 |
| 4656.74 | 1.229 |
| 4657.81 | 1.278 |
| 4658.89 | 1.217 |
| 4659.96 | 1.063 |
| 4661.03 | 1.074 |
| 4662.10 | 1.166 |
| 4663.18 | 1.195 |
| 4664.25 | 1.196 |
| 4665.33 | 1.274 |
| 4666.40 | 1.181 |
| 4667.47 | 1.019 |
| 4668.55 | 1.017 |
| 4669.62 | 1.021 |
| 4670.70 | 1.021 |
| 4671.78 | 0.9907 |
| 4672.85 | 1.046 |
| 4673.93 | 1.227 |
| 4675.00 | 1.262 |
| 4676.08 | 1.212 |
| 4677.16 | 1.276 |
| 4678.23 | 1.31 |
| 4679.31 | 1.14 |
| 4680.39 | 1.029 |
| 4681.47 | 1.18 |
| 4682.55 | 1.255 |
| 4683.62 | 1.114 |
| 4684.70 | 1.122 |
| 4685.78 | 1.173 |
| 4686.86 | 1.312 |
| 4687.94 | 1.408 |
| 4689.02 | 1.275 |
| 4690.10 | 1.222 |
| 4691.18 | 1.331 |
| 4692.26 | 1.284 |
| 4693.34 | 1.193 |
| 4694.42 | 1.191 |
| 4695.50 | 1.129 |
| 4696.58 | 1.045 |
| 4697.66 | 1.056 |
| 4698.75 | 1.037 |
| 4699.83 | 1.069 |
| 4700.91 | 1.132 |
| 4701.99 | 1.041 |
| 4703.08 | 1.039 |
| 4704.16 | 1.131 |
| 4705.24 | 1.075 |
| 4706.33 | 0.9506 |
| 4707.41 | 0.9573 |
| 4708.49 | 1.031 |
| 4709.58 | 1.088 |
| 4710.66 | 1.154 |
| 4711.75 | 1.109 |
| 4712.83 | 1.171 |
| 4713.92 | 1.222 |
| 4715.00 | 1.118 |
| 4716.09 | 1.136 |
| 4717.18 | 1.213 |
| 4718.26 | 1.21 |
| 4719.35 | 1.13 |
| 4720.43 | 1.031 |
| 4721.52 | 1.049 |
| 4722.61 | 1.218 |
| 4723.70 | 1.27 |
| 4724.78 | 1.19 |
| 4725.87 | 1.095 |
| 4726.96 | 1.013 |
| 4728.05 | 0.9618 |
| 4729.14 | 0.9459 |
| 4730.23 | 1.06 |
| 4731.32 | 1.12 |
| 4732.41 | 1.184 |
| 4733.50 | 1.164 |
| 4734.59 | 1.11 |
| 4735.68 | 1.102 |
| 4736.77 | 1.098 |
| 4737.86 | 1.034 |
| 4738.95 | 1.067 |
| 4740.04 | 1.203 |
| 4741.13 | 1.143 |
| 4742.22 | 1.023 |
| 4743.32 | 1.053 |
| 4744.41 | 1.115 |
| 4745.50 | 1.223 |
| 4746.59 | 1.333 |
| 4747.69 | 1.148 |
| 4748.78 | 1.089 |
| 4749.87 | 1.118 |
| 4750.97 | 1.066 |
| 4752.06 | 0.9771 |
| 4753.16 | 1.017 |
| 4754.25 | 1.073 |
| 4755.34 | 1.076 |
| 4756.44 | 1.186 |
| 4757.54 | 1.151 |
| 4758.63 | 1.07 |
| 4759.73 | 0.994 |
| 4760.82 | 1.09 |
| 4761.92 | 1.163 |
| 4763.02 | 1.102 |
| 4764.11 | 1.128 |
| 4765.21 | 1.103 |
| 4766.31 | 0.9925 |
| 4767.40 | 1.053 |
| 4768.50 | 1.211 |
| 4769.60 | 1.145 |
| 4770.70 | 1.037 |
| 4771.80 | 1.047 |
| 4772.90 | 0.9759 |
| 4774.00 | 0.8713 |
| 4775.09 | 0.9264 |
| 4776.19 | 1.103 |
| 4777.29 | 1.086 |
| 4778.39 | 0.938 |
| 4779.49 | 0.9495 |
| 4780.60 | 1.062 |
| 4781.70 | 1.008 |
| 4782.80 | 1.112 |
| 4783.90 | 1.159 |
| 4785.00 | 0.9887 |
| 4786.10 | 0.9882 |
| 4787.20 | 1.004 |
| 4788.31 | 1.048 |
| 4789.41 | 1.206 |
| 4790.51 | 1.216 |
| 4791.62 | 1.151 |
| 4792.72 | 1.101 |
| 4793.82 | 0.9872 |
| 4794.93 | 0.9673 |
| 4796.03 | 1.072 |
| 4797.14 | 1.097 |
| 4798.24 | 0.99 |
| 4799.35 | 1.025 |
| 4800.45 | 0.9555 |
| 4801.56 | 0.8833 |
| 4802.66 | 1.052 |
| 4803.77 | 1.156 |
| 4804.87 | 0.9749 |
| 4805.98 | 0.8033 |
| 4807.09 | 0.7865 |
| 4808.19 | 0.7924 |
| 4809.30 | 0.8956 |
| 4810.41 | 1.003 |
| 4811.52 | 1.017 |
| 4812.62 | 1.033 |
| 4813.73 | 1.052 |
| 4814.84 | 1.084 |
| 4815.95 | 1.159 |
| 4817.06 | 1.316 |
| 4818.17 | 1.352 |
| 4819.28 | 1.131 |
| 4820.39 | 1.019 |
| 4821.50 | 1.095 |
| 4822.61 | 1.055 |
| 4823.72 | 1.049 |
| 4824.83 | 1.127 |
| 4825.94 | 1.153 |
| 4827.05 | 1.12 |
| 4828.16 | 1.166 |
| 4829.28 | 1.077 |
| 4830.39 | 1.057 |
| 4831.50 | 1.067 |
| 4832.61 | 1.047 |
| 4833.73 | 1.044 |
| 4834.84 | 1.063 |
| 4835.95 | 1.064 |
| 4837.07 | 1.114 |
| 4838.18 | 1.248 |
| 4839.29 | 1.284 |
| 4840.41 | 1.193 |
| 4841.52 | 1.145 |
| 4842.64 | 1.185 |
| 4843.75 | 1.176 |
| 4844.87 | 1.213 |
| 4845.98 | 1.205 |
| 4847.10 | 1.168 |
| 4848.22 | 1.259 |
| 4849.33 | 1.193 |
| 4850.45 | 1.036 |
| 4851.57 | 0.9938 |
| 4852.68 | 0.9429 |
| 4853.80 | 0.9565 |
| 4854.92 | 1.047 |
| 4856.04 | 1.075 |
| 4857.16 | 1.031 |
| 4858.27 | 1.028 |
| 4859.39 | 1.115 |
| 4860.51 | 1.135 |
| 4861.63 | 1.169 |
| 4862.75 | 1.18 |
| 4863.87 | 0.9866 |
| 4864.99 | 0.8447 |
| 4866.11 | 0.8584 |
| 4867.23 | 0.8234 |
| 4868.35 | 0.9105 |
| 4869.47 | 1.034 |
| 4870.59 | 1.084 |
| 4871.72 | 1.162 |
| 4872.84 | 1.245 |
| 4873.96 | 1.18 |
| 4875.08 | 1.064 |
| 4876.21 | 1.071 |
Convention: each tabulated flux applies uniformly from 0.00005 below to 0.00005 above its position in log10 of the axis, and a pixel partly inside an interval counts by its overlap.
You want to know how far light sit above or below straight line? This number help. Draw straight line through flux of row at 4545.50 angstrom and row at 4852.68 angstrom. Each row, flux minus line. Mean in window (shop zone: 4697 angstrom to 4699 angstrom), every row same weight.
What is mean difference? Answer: -0.01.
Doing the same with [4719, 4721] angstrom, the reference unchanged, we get 0.04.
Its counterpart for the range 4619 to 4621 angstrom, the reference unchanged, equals 0.00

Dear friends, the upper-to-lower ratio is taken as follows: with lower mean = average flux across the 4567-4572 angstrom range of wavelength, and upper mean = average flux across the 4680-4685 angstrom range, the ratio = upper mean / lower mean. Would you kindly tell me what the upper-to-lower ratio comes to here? 0.82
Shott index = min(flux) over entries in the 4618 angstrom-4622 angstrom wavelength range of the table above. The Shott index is 1.099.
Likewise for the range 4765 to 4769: 0.9925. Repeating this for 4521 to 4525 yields 1.027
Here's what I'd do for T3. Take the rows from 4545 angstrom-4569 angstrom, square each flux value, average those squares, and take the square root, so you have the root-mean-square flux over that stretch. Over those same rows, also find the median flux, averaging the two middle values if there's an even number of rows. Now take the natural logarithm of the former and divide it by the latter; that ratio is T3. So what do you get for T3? 0.13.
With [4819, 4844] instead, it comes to 0.10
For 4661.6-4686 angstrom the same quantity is 0.12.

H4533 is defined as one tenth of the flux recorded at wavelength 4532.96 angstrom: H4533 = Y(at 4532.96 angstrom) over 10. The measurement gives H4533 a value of 0.131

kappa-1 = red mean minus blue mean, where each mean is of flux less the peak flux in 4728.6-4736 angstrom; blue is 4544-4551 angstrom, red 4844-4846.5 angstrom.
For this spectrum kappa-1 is 0.04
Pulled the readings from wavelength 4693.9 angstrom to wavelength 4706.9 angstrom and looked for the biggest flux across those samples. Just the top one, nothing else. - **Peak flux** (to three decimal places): 1.191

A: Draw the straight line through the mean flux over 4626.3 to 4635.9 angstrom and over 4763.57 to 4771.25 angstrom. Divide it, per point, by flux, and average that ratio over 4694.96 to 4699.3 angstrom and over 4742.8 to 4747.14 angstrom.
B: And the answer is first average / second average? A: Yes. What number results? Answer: 1.12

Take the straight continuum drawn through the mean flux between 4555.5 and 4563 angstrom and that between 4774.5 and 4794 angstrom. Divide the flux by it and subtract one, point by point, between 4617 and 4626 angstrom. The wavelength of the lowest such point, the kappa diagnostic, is 4619.36 angstrom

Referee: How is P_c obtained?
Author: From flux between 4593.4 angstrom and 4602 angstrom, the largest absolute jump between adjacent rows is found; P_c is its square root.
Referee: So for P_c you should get 0.365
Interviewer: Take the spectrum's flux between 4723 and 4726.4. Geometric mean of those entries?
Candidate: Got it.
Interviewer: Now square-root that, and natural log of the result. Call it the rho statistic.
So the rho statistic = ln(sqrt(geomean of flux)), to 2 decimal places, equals 0.08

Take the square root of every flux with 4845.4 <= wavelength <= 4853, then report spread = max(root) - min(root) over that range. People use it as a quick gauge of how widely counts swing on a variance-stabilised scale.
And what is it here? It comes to 0.15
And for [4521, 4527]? 0.11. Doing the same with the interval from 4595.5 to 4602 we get 0.12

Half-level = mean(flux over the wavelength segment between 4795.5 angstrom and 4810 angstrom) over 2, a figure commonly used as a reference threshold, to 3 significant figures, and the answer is 0.480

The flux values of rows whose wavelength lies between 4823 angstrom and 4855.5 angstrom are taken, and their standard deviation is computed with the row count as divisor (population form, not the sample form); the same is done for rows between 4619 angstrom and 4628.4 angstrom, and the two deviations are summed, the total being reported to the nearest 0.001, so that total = 0.163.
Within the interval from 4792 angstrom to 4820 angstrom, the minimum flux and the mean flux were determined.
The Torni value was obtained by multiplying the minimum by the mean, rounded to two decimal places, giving 0.81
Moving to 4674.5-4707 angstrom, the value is 1.11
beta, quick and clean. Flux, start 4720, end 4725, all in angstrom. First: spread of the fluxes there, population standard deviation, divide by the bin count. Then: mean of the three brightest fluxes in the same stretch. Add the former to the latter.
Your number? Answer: 1.32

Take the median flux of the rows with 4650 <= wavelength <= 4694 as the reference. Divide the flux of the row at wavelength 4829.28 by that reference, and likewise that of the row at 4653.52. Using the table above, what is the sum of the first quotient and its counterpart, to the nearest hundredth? 1.97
